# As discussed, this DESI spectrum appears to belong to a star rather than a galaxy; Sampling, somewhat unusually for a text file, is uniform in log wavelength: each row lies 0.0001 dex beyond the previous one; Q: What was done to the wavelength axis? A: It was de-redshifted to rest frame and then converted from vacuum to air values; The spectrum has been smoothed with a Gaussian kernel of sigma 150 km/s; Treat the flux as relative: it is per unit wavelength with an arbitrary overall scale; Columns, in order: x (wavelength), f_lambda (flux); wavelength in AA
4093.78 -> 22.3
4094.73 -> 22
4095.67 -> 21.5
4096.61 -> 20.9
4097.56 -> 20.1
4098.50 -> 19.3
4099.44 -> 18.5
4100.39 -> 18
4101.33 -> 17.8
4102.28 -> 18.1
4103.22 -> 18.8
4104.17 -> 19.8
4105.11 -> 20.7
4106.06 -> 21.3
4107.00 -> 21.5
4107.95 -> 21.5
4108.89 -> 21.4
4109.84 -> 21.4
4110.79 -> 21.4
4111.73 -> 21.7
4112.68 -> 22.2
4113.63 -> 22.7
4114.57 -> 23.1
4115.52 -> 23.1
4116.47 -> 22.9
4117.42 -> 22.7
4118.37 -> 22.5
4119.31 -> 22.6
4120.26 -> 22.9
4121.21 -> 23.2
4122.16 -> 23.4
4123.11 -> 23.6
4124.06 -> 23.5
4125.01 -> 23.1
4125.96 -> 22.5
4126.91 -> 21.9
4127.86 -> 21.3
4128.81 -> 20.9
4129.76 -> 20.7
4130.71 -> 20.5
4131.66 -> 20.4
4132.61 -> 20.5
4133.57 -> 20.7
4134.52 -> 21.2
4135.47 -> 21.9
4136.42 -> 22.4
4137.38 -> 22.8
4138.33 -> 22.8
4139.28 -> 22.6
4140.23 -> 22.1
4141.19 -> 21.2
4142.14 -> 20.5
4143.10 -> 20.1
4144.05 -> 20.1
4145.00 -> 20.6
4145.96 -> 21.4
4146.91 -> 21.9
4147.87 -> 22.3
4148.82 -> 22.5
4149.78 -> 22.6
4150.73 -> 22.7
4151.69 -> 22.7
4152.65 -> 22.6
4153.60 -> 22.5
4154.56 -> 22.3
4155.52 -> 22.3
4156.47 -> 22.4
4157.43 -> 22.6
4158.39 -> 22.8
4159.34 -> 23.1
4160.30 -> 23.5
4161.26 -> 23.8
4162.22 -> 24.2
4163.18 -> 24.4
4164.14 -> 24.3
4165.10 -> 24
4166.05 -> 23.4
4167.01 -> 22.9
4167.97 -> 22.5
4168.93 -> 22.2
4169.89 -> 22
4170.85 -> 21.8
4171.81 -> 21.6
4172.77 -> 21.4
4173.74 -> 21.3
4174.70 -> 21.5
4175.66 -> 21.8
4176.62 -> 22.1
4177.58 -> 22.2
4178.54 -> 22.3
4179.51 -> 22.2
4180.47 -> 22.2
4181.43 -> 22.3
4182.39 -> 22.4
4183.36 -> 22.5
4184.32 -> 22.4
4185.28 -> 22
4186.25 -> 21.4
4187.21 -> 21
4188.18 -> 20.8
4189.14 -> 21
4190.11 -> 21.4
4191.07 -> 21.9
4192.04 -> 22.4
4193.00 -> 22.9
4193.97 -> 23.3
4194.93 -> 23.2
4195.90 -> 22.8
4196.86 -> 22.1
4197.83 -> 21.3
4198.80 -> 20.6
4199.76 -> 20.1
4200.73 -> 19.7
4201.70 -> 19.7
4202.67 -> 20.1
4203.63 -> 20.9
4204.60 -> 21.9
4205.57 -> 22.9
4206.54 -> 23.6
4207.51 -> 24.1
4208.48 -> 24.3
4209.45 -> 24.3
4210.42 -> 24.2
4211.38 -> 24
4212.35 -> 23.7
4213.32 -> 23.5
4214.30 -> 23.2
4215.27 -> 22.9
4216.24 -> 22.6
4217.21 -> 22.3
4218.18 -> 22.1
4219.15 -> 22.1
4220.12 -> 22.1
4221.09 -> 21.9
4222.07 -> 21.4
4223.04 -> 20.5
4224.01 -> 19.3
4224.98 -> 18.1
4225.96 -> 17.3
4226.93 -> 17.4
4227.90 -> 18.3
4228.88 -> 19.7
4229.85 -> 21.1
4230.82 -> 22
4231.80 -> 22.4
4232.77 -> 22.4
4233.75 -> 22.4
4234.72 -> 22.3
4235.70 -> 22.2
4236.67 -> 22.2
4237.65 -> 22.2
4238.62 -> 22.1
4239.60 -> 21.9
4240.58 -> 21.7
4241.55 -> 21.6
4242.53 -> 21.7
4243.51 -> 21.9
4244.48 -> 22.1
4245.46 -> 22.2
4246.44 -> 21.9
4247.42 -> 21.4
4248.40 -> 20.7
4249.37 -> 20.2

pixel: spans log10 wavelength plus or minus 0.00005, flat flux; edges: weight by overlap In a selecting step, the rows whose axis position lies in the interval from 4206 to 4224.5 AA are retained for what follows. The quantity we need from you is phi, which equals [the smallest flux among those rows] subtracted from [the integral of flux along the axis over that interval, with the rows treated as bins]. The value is 401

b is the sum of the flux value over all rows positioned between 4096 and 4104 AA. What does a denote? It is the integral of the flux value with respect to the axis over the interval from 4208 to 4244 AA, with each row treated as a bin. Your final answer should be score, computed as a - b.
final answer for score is 632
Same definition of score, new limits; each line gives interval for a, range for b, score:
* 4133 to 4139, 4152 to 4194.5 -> -854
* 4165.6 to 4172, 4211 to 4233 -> -347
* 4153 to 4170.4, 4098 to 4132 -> -369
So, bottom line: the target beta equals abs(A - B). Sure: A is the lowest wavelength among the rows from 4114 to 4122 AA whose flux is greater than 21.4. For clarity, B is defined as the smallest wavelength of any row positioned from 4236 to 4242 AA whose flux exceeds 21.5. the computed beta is 122.1 AA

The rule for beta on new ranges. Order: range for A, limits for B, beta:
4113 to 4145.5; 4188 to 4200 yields 77.4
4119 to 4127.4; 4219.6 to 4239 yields 100.8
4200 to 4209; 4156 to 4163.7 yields 48.1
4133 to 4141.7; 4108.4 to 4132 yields 23.7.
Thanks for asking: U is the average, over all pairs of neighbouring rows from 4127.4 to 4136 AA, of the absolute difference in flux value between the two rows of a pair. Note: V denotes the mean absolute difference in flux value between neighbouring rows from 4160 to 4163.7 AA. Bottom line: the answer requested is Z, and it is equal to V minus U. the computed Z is 0.00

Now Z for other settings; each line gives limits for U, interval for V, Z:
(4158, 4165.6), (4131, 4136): 0.09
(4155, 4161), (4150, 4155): -0.14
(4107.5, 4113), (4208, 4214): -0.02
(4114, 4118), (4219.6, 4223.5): 0.40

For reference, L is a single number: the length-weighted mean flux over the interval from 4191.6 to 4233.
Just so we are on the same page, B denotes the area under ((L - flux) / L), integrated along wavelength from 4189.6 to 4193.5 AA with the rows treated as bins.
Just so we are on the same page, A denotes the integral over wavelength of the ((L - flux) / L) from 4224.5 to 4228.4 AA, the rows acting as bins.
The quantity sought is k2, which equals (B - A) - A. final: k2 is -1.49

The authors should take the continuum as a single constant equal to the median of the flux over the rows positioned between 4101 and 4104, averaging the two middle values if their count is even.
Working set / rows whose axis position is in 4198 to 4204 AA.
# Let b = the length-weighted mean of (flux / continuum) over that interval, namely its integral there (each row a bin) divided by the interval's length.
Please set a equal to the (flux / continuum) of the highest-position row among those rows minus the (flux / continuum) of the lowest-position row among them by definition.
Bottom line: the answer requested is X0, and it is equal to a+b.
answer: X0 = 1.13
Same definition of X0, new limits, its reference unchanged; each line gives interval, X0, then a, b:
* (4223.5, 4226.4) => 0.90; -0.11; 1.01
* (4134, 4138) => 1.31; 0.09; 1.22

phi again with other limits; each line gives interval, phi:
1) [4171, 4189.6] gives 385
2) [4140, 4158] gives 373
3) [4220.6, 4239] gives 365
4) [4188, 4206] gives 368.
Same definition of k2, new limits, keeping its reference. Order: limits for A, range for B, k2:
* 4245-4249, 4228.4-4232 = 0.00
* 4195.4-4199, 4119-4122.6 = -0.20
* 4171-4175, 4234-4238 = -0.19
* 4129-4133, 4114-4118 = -0.66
